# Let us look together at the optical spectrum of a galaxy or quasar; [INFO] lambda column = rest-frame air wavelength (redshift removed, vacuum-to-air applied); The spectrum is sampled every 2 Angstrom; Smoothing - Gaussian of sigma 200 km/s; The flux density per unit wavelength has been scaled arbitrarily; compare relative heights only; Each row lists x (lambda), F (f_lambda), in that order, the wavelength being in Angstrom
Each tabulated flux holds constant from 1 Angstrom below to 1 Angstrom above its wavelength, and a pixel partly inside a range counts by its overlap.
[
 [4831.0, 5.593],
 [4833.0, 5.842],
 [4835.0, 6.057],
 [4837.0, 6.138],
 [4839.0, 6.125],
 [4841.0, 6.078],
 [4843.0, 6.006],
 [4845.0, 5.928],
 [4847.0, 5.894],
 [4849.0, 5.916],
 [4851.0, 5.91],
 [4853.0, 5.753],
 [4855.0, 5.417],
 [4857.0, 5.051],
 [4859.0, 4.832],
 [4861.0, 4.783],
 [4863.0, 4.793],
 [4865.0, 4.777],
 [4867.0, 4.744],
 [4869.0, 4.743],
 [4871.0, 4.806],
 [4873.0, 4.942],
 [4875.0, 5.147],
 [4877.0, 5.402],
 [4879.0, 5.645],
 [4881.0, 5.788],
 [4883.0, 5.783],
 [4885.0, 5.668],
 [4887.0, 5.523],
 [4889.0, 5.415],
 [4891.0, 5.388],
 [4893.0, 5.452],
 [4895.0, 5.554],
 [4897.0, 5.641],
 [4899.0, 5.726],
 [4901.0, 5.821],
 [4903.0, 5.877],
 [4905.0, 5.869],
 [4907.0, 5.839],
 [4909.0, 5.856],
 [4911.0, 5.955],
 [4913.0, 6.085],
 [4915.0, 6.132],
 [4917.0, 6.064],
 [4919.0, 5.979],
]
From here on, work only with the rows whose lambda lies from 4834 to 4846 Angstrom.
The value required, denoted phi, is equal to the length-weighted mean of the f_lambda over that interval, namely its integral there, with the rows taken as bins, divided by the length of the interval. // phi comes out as 6.06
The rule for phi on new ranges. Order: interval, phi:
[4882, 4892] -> 5.56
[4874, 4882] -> 5.50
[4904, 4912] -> 5.88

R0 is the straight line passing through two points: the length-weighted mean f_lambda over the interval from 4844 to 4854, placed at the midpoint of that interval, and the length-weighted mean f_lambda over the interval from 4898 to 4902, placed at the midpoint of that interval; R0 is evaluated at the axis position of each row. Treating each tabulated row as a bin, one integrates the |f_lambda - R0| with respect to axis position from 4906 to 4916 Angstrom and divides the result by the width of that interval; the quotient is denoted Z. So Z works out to 0.22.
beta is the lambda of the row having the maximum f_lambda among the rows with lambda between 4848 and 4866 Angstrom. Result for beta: 4849.0 Angstrom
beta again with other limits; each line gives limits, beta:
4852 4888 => 4881.0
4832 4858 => 4837.0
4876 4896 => 4881.0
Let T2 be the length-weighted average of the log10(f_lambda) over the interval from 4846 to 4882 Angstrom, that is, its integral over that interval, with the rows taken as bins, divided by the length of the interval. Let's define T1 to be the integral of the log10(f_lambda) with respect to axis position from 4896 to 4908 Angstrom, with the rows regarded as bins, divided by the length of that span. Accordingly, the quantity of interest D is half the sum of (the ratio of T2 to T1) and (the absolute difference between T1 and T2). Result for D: 0.493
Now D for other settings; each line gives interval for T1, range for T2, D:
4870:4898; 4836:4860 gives 0.528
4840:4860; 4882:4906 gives 0.500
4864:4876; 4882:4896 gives 0.570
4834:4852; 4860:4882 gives 0.489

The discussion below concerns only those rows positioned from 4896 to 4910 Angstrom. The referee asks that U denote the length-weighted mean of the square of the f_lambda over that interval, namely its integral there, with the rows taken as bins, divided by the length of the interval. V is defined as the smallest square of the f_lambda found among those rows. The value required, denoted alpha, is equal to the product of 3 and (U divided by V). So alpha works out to 3.2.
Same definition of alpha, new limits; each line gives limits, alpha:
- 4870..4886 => 3.8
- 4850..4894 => 3.7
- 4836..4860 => 4.3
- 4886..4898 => 3.1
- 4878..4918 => 3.4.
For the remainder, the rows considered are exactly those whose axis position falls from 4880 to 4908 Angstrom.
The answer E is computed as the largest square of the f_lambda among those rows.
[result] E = 34.5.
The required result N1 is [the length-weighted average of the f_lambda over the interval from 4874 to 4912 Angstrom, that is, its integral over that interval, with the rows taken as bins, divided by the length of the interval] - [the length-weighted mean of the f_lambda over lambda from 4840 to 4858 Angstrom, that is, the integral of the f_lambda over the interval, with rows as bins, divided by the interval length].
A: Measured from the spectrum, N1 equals -0.12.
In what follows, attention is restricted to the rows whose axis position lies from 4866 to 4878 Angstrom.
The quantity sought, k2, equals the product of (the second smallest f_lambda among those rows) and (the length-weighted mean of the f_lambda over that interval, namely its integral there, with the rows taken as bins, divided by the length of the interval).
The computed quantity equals 24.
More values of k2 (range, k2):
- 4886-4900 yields 30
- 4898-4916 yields 34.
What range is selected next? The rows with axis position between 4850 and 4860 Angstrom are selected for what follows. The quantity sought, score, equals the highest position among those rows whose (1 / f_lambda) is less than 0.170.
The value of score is 4851.0 Angstrom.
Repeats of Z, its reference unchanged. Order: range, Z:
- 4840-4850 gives 0.08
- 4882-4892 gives 0.25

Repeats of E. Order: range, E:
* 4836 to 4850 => 37.7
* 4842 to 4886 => 36.1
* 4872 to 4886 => 33.5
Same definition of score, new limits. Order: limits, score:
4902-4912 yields 4911.0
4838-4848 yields 4847.0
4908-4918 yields 4917.0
